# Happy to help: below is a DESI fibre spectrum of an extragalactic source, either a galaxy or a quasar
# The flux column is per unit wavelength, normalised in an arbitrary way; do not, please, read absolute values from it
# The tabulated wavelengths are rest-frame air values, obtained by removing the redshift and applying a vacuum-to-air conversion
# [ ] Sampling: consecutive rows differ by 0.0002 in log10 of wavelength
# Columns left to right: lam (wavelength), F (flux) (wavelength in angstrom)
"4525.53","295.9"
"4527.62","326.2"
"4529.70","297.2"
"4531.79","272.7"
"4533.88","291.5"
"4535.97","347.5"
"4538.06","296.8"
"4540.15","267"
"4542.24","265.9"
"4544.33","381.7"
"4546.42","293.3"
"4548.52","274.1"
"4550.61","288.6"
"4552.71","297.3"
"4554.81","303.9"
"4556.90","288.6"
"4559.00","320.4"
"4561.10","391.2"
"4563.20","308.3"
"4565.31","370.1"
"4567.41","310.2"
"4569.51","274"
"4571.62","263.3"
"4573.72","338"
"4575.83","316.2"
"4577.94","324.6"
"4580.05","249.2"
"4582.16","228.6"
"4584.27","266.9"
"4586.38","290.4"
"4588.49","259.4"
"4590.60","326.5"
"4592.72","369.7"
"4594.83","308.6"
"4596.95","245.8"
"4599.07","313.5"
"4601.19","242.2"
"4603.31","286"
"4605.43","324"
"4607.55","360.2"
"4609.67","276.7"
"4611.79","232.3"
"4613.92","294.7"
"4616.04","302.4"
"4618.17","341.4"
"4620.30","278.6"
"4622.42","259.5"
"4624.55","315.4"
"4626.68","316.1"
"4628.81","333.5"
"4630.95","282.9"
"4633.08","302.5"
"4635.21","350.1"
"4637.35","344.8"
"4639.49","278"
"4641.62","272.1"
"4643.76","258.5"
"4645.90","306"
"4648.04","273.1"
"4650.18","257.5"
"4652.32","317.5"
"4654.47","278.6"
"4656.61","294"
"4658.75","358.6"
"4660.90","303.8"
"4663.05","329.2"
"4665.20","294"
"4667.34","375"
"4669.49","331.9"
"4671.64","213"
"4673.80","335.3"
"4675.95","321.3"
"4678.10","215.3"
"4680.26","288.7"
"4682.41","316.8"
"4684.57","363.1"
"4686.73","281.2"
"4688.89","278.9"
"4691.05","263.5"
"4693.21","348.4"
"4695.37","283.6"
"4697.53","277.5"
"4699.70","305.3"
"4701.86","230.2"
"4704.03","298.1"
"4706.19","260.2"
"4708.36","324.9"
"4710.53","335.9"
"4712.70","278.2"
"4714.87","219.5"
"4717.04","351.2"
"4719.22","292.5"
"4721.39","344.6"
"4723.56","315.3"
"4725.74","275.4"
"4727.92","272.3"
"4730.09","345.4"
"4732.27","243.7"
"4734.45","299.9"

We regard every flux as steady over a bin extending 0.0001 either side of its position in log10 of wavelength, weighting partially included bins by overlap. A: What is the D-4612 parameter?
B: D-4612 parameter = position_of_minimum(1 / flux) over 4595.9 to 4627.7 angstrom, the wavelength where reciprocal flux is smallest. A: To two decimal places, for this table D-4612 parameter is 4607.55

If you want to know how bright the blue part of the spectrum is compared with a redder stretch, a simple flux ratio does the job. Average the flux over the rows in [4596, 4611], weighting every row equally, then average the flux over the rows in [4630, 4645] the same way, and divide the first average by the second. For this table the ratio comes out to 0.98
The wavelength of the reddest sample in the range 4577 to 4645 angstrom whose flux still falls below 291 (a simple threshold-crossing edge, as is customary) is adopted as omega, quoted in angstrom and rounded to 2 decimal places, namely 4643.76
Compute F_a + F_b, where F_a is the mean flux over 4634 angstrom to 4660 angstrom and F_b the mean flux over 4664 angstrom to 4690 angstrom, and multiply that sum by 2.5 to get 1501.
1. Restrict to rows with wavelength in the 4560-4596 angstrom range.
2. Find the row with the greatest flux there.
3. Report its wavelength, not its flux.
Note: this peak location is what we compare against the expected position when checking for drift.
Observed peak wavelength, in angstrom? 4561.10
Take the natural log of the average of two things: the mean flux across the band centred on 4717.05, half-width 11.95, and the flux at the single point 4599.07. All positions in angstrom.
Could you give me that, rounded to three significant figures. 5.72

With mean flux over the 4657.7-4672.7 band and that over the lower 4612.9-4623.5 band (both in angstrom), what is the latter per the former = 0.94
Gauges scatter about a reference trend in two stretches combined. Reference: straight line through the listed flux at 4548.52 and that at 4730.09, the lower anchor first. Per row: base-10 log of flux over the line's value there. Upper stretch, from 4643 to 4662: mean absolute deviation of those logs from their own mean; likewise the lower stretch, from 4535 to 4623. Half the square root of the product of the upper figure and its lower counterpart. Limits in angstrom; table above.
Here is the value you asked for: 0.021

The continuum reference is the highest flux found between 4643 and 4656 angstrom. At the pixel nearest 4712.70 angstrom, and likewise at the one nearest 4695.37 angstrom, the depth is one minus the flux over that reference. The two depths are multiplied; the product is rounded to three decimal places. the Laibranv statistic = 0.013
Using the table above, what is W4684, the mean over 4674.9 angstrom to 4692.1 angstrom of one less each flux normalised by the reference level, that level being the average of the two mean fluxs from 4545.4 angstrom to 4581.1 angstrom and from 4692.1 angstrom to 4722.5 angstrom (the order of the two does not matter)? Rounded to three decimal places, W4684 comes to 0.034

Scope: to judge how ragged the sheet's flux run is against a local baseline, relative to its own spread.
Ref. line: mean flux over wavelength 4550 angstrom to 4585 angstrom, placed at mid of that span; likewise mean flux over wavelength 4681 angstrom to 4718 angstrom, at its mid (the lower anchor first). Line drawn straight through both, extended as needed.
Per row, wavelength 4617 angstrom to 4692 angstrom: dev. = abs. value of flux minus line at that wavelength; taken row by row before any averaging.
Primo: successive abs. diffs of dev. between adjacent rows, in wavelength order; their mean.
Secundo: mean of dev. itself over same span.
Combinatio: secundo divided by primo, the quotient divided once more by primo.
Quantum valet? 0.039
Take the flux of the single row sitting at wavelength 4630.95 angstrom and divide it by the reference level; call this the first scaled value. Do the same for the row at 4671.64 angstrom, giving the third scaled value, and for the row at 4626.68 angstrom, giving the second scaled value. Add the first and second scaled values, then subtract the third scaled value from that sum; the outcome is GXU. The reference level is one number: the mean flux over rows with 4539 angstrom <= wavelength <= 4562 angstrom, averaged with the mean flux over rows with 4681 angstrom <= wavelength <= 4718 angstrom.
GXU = 1.28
